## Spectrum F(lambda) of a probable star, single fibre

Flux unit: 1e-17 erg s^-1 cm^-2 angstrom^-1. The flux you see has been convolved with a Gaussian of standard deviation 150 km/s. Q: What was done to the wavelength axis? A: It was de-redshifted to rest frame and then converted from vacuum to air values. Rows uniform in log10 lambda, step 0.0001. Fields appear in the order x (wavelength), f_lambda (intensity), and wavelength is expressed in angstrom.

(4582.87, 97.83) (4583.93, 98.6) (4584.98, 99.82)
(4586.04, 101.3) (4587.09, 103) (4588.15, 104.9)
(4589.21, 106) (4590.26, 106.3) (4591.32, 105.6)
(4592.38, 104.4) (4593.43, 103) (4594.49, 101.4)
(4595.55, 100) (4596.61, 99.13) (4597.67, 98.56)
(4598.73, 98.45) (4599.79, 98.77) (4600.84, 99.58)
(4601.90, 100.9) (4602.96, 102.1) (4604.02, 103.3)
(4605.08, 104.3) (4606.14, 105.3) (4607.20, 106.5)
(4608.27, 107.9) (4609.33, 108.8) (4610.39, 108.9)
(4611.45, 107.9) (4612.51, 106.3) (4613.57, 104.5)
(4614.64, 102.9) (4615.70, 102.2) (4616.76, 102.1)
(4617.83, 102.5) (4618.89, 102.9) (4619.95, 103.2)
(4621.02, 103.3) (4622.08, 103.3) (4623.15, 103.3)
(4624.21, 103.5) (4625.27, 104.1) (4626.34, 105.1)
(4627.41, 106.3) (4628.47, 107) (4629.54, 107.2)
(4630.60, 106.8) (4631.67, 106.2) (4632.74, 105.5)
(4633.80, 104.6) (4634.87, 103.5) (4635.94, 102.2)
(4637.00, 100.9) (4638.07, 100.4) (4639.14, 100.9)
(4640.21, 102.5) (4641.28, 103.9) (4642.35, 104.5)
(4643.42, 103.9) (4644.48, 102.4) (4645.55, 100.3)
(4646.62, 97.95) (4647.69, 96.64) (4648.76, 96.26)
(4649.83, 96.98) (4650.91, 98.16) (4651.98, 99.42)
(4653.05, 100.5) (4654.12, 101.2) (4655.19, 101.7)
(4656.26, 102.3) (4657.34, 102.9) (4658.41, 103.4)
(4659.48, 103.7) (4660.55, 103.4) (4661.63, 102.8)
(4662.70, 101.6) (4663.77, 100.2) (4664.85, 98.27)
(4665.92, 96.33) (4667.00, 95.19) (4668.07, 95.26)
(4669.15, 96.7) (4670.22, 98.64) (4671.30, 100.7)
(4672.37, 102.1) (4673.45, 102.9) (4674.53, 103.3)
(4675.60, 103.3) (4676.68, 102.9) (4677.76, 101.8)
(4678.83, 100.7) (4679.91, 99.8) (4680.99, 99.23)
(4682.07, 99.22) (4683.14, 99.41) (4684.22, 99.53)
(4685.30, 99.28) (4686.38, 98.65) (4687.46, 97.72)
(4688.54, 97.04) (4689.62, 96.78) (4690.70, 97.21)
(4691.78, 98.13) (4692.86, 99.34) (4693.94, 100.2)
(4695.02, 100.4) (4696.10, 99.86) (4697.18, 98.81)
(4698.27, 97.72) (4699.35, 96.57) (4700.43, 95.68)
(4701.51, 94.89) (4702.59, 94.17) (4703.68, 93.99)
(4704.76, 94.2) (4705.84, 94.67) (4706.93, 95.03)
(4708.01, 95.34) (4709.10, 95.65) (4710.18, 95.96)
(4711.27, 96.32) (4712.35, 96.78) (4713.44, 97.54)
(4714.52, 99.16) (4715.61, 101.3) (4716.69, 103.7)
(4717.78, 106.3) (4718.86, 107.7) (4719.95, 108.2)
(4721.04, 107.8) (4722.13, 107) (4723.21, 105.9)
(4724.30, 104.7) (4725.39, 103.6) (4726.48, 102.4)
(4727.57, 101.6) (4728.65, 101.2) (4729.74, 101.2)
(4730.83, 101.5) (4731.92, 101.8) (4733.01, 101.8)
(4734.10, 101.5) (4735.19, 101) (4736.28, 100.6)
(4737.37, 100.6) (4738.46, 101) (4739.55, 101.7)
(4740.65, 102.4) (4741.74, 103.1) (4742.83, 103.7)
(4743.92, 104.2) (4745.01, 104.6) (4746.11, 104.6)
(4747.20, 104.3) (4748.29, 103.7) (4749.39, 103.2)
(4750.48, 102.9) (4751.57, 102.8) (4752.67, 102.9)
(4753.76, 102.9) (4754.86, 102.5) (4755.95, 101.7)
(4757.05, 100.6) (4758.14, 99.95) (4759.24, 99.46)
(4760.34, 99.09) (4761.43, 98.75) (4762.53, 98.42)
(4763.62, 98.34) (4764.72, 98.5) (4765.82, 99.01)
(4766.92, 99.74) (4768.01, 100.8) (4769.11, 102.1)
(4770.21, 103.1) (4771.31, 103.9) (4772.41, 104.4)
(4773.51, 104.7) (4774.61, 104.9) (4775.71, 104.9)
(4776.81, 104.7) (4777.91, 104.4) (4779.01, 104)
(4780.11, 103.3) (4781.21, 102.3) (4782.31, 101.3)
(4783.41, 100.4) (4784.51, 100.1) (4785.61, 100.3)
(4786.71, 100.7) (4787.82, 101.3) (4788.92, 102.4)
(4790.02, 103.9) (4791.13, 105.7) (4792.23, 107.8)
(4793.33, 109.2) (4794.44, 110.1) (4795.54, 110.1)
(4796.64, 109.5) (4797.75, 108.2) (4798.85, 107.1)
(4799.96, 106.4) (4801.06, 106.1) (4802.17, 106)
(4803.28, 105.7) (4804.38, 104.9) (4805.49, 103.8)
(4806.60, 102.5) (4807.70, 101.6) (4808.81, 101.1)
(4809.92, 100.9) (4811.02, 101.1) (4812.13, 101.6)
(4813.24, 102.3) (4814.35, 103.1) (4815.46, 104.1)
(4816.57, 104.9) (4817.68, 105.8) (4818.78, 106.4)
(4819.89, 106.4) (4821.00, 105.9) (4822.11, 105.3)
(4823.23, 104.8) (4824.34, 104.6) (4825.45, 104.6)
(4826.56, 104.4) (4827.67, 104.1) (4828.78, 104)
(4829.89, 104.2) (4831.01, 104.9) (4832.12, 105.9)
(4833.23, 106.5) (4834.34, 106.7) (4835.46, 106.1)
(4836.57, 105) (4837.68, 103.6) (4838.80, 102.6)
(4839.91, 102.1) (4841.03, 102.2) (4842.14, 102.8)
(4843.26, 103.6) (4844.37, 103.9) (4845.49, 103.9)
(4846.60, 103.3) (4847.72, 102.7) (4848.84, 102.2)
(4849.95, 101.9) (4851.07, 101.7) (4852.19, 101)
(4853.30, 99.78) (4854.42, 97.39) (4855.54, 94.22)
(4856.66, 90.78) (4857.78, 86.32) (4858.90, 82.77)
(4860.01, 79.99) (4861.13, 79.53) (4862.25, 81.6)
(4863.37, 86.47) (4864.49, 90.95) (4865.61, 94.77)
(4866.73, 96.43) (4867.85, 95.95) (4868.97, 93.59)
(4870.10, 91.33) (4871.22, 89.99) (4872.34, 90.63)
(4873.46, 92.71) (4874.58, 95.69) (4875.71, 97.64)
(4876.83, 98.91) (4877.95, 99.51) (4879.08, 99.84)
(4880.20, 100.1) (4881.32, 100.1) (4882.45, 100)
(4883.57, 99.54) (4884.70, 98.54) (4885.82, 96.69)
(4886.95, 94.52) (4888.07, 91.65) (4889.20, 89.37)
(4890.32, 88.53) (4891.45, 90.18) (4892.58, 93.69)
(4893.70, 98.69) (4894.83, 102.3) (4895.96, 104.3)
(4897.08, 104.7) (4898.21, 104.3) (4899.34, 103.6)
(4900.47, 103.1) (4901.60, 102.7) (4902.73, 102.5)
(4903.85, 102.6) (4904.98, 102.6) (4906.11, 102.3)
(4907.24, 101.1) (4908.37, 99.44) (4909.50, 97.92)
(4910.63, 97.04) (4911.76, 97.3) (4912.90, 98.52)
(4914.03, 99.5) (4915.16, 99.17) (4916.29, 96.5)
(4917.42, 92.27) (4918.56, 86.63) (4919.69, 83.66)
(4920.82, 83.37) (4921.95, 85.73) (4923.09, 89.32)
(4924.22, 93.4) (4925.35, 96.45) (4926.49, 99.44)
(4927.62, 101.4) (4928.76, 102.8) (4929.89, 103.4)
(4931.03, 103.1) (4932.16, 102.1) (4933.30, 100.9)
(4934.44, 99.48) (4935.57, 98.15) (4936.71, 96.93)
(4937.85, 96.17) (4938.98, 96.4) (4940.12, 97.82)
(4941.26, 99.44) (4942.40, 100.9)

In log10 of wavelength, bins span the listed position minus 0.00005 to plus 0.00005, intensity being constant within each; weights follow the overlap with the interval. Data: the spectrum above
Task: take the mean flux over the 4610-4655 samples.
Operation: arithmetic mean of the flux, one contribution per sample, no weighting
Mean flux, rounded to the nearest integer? 103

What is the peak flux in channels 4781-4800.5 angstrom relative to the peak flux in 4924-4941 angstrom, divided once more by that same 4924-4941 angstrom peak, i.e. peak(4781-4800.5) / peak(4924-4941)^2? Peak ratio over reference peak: 0.0103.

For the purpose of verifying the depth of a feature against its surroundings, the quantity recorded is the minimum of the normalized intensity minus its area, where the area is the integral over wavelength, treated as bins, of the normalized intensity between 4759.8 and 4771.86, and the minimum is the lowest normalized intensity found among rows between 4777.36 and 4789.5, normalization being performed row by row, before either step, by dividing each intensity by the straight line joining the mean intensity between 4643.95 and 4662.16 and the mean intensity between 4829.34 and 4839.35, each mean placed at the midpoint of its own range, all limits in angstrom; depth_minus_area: -10.7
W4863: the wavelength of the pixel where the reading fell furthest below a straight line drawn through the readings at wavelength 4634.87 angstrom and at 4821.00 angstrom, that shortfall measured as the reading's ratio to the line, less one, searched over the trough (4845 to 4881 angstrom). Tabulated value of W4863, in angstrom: 4861.13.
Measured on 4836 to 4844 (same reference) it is 4839.91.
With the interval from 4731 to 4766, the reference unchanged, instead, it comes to 4763.62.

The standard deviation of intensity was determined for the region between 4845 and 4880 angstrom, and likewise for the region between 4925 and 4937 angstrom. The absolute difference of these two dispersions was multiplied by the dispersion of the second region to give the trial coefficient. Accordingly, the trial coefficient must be 11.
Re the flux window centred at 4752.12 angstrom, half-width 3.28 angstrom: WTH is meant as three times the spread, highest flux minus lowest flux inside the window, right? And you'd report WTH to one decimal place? 2.1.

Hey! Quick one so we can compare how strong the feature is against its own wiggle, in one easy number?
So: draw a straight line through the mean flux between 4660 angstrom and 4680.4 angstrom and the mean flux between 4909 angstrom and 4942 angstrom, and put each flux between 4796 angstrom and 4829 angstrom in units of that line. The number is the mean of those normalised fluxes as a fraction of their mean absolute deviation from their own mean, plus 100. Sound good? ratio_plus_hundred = 164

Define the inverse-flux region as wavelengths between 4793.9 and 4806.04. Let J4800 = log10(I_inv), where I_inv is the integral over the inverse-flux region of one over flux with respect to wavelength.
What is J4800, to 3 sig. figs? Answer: -0.945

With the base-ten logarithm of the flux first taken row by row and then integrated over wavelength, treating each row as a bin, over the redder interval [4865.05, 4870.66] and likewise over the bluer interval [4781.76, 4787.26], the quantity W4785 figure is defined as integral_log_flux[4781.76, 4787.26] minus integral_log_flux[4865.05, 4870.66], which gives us -0.04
